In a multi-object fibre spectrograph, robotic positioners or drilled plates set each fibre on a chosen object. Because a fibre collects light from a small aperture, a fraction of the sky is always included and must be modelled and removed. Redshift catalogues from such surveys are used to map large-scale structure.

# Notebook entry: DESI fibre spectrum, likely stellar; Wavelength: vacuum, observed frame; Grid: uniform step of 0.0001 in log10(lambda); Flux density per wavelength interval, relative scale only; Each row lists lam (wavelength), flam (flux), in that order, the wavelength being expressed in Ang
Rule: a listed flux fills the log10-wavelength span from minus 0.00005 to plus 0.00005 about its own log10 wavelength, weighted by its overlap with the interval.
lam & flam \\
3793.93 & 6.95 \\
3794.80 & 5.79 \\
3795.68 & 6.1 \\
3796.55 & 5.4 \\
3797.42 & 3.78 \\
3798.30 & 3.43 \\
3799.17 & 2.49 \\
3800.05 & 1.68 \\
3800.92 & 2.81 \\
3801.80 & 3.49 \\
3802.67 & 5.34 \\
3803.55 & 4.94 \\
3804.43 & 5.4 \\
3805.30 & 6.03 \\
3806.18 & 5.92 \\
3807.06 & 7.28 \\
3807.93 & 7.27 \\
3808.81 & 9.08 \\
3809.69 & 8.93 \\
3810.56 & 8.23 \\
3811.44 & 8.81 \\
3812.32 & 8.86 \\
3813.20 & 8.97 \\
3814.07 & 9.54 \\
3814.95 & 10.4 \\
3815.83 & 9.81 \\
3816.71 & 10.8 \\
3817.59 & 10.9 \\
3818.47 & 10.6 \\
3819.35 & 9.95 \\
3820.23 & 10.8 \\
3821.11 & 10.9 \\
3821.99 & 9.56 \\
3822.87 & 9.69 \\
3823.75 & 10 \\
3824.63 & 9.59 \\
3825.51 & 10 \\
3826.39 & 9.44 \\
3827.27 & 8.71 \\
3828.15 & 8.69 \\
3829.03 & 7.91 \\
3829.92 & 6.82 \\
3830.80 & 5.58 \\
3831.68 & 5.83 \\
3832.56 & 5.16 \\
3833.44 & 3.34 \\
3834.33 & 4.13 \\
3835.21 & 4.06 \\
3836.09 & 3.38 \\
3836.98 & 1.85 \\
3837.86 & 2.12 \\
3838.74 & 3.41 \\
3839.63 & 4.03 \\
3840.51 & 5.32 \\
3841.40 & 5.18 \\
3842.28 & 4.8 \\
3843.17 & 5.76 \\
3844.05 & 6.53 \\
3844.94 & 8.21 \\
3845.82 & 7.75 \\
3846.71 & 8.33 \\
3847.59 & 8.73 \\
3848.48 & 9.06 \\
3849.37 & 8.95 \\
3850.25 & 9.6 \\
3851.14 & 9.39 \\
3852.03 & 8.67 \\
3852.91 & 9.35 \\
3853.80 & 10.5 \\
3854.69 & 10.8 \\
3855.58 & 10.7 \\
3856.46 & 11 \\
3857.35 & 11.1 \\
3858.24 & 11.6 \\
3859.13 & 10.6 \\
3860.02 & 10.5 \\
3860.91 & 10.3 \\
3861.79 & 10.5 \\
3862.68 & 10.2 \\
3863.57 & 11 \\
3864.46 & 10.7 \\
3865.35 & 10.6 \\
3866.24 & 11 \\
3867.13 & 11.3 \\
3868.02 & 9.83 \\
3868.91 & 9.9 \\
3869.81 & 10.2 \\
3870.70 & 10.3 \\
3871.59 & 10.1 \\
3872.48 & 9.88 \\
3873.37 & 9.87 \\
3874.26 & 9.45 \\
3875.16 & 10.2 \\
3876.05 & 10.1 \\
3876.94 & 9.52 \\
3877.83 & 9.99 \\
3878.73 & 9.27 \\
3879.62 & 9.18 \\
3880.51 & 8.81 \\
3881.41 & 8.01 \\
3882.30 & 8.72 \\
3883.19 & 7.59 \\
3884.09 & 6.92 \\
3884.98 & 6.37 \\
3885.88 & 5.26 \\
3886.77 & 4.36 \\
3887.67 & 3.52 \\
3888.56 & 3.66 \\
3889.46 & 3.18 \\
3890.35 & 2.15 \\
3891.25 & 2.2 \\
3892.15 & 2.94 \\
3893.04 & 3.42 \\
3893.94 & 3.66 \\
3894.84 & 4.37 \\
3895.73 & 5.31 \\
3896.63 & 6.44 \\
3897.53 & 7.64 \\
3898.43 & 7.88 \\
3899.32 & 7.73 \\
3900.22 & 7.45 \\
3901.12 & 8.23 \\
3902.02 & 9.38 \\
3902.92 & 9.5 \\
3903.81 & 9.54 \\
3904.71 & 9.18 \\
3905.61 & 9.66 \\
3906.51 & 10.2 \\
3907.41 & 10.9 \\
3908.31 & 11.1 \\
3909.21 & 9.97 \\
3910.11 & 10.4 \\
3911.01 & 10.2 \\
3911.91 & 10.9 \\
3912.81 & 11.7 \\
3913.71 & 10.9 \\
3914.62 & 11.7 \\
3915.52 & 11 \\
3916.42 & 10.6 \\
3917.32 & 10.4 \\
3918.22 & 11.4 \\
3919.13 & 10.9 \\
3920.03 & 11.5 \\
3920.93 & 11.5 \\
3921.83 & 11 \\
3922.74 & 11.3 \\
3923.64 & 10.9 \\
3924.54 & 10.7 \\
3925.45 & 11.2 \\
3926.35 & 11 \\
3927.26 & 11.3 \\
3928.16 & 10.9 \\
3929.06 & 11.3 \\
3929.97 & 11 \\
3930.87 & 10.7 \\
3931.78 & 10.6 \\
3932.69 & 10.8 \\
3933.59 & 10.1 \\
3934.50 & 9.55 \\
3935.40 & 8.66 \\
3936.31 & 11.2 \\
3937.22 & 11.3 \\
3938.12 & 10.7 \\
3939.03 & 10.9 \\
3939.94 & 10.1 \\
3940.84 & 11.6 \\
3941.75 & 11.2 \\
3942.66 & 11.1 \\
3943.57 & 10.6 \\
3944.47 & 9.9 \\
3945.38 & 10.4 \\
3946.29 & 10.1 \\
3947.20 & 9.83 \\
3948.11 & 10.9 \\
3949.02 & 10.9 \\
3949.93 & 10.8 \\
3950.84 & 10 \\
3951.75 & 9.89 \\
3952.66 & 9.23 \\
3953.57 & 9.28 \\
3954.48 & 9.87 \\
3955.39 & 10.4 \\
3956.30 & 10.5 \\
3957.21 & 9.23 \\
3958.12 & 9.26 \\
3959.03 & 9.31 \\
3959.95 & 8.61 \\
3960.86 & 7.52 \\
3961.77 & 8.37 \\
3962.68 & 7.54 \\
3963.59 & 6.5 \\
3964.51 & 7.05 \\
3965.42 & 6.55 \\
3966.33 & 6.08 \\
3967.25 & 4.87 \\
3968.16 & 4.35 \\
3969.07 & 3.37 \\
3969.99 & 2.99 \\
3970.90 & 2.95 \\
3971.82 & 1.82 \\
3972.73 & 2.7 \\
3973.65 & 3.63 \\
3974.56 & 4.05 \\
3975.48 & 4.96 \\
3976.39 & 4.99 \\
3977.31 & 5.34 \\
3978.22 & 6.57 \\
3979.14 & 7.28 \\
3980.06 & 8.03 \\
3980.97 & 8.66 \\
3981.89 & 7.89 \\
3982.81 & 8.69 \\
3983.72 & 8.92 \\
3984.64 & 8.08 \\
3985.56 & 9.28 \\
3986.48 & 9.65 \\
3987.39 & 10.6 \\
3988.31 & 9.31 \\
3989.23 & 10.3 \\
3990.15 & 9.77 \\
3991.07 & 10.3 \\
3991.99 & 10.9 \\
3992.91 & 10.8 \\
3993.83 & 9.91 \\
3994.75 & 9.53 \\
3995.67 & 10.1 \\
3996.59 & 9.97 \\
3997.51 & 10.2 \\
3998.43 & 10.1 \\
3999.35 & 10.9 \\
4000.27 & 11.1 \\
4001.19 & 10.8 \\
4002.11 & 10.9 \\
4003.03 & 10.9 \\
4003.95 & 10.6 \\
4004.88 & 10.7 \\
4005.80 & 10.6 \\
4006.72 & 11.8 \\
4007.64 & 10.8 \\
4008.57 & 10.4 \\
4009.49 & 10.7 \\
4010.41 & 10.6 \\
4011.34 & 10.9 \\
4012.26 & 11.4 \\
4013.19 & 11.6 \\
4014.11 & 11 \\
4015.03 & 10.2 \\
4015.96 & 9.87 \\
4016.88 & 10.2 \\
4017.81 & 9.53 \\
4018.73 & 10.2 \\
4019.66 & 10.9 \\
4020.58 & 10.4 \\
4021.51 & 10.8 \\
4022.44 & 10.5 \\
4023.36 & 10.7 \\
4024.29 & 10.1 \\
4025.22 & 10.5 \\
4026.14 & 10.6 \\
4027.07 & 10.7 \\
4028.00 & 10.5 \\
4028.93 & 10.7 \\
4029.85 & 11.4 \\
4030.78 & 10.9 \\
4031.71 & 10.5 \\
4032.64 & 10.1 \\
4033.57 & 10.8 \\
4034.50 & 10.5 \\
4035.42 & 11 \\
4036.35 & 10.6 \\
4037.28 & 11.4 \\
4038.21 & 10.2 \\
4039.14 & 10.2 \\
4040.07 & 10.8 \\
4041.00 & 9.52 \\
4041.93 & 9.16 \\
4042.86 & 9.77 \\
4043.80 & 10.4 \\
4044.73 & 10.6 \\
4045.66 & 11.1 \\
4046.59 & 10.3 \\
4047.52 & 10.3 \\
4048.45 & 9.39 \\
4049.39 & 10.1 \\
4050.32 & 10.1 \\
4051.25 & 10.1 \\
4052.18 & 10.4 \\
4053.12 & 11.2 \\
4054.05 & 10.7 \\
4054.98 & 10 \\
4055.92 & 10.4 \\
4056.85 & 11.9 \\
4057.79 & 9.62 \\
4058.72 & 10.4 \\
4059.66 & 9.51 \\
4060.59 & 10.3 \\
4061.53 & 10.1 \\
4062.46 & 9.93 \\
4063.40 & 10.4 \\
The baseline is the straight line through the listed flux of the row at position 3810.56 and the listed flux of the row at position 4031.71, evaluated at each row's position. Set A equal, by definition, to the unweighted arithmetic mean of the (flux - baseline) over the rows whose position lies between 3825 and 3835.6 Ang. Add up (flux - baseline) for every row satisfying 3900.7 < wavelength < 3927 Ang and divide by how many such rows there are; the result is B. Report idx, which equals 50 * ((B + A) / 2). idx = -13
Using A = -1.8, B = 1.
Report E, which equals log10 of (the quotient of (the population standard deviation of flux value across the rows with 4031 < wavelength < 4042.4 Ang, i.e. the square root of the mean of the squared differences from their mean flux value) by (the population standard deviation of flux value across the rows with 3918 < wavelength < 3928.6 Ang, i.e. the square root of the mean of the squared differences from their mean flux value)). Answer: 0.4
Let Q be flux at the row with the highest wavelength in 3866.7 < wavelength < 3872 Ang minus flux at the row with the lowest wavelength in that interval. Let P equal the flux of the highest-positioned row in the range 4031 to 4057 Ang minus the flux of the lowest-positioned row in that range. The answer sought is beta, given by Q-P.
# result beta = -3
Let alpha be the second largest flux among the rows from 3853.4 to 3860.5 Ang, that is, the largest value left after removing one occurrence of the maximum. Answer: 11.1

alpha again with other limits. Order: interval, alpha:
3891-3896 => 4.37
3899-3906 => 9.54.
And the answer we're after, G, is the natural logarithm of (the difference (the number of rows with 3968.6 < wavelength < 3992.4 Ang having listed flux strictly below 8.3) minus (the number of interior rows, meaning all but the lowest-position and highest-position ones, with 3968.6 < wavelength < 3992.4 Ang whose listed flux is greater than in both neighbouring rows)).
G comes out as 2.4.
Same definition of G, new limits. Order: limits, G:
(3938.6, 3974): 2.1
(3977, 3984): 1.4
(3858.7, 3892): 1.1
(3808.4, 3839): 1.8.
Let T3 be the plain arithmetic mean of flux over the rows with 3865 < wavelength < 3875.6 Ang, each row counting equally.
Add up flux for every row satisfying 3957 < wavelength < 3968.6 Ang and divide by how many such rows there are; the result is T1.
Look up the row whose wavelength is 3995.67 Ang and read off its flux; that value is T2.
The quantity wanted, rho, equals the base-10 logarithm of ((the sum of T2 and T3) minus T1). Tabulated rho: 1.1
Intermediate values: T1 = 7.3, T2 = 10.1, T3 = 10.2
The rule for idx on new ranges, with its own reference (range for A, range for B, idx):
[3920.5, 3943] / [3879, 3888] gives -19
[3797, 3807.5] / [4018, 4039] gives -90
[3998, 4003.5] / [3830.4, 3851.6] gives -52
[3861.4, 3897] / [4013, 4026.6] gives -27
